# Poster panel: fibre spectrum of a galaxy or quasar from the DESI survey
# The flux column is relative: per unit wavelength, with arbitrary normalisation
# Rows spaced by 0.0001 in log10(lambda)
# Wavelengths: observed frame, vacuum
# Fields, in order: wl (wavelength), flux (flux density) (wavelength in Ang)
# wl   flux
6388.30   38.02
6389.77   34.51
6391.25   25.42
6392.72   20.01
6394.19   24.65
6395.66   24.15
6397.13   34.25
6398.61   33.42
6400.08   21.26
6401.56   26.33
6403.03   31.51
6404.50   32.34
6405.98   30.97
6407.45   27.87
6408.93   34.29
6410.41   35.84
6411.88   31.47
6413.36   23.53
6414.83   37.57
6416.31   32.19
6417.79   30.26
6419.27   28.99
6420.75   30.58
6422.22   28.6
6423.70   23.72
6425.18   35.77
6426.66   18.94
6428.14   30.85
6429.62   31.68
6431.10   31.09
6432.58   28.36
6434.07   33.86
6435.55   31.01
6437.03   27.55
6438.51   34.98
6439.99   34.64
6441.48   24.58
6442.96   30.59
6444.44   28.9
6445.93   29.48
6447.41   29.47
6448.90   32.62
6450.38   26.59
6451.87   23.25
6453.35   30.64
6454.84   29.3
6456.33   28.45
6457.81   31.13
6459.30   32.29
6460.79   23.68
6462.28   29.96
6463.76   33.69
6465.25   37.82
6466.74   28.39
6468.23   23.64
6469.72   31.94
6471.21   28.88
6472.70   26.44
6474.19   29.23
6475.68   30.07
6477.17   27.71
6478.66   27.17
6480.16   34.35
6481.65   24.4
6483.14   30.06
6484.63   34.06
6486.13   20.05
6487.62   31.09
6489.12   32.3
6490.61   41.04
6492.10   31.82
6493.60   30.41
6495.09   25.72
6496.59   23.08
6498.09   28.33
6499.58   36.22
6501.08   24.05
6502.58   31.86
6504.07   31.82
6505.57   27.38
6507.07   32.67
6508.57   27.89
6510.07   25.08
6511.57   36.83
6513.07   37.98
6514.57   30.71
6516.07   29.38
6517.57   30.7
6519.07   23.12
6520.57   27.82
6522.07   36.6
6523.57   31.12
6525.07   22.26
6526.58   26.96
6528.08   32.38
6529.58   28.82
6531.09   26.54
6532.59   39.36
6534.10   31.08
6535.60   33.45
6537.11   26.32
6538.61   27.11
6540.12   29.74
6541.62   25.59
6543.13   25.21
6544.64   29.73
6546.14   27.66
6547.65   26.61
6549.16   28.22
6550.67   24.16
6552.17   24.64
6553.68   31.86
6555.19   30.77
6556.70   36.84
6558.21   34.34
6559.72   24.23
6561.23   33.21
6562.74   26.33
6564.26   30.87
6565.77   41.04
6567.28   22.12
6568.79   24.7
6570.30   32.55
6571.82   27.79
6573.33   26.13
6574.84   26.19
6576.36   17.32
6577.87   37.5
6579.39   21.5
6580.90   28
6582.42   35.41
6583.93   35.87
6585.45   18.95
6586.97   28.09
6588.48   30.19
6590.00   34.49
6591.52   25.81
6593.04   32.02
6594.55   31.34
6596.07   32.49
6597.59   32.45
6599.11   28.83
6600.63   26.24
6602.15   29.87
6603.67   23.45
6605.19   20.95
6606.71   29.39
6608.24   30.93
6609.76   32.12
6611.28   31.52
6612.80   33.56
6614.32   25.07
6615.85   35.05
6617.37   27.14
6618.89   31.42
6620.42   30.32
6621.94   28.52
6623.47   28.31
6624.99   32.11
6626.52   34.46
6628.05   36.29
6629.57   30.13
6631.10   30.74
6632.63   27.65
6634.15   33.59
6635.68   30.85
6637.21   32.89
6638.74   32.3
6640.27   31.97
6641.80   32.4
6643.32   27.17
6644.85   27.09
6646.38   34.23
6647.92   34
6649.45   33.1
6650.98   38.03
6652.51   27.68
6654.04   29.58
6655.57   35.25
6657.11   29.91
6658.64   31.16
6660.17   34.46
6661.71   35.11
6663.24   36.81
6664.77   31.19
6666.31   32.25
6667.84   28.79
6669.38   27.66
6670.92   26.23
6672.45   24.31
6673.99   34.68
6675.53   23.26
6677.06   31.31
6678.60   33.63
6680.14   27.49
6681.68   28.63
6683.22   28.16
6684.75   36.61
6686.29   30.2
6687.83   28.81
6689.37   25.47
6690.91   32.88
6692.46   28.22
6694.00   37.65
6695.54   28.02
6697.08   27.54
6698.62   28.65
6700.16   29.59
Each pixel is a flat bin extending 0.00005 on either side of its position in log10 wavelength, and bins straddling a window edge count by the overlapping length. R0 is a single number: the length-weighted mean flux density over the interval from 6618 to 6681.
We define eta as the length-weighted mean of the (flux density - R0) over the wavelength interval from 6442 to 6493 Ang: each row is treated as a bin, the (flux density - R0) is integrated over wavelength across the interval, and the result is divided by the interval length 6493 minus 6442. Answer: -1.5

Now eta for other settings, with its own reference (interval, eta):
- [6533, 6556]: -2.8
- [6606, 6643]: 0.0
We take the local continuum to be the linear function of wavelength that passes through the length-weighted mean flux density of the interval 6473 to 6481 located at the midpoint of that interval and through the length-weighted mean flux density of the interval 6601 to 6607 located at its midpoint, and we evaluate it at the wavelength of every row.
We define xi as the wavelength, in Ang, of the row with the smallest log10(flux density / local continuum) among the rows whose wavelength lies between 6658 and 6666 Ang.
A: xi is 6658.64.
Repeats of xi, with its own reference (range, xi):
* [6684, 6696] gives 6689.37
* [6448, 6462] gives 6451.87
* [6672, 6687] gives 6675.53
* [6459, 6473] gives 6460.79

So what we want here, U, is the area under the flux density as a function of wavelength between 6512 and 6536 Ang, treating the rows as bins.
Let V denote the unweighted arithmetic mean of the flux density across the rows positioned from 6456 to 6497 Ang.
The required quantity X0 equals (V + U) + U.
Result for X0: 1497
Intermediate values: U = 734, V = 29.6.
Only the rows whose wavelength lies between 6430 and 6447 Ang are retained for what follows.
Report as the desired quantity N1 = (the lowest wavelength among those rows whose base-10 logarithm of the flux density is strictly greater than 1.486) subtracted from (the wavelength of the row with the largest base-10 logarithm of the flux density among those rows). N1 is 7.4 Ang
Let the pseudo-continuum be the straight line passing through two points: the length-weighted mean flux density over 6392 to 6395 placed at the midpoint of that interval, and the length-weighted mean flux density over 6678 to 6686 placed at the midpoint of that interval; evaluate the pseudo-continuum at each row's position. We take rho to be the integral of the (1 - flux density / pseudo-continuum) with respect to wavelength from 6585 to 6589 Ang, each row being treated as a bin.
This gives 0.3 Ang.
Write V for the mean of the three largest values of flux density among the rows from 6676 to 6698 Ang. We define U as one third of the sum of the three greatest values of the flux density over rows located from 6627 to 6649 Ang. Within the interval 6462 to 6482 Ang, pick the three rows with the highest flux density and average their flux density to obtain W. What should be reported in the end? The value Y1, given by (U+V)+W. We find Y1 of 106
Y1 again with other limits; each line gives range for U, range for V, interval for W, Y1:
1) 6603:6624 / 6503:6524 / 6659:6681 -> 106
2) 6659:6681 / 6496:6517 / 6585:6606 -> 106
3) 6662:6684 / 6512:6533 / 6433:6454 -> 108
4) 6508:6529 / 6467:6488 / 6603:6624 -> 104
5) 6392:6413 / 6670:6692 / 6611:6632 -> 105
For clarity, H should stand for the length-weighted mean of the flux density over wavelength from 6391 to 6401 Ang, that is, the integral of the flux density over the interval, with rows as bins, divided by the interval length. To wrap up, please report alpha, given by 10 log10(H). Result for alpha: 14.2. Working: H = 26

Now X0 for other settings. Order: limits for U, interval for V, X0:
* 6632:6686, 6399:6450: 3392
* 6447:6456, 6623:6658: 546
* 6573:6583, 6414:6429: 577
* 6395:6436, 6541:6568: 2491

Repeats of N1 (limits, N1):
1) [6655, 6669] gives 7.7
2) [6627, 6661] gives 22.9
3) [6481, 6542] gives 6.0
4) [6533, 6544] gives 1.5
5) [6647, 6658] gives 3.1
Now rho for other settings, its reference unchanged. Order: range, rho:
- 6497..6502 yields -0.7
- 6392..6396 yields -0.1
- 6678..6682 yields 0.1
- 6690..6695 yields -0.2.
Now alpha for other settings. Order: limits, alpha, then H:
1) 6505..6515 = 15.0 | 31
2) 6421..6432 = 14.6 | 29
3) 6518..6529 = 14.6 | 29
